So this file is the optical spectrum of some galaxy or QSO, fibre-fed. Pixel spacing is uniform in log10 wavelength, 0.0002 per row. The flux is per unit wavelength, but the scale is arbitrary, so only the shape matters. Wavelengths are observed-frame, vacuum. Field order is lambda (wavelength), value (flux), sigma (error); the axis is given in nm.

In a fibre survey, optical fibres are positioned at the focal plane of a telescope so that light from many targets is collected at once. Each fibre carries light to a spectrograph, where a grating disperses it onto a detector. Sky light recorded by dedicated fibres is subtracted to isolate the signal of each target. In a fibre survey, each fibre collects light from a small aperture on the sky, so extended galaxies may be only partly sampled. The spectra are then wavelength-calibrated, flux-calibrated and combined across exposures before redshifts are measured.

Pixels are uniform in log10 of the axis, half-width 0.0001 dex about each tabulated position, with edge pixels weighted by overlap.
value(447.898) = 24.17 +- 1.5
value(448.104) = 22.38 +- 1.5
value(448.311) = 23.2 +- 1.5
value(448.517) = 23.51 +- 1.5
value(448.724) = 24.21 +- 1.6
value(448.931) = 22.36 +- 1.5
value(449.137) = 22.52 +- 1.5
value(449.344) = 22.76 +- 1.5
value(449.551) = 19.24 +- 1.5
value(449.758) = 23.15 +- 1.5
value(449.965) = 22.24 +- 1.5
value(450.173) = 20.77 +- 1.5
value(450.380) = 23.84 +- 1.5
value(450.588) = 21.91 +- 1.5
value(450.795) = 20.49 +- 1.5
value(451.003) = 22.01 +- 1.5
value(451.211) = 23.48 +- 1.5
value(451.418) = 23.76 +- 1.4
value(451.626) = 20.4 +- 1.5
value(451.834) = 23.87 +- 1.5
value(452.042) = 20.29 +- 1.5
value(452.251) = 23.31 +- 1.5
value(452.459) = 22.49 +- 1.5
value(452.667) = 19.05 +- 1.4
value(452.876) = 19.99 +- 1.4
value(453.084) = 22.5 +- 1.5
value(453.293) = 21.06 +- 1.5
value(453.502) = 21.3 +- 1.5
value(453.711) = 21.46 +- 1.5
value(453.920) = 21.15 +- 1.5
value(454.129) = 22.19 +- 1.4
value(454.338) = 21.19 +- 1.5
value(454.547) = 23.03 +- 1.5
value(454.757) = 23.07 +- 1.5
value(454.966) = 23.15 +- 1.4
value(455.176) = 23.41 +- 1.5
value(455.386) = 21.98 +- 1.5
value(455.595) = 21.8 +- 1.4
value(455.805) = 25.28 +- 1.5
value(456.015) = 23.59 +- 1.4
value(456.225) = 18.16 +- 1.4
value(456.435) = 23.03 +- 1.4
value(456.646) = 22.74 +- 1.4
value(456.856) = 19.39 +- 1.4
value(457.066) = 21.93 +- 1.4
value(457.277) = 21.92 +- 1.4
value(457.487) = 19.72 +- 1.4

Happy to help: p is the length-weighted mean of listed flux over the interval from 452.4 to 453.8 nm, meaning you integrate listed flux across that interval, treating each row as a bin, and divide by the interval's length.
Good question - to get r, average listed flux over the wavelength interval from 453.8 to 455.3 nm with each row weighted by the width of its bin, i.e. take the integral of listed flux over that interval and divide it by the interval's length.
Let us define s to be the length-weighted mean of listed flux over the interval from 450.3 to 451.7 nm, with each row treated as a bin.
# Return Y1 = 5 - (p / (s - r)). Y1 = 147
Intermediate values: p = 21.1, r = 22.4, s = 22.3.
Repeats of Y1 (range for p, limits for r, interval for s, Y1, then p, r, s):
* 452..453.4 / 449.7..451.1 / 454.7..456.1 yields -13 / 21.3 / 22.0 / 23.2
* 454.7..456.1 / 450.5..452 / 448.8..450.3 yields 91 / 23.2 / 22.2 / 21.9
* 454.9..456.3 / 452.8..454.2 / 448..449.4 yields -9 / 22.6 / 21.4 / 23.0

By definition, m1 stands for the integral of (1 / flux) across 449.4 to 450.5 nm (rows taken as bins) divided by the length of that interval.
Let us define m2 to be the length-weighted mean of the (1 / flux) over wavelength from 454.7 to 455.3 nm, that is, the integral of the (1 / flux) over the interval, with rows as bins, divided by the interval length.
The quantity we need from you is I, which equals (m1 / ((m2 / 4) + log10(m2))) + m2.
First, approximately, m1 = 0.0459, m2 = 0.0431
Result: 0.0092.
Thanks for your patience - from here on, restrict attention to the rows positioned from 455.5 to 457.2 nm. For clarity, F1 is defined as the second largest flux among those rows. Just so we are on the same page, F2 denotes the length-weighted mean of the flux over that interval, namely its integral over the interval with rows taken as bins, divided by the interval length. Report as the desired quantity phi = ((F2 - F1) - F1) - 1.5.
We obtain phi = -26.7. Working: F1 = 23.59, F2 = 22.0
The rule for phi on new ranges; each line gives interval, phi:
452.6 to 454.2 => -24.8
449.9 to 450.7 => -23.8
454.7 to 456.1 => -25.5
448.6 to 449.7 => -24.7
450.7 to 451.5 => -26.0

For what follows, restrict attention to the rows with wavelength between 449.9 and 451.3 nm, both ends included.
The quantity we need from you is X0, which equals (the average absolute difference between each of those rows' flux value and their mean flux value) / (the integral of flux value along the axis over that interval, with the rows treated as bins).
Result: 0.030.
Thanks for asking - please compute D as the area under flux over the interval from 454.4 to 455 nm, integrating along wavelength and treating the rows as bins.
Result 13.8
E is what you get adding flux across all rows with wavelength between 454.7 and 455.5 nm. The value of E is 91.6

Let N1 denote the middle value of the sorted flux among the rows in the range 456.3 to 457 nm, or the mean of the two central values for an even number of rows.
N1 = 22.7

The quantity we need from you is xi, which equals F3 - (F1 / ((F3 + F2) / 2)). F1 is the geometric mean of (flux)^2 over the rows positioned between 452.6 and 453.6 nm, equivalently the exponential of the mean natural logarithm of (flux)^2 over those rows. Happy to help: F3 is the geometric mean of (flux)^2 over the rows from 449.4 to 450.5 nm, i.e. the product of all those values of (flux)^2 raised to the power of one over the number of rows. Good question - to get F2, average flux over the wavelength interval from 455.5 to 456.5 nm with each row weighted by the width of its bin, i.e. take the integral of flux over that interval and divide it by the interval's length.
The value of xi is 473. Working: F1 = 430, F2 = 22.4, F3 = 475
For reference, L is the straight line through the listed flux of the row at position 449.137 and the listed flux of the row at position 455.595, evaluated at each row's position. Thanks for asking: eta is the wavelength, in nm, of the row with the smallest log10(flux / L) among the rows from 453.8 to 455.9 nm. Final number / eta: 453.920 nm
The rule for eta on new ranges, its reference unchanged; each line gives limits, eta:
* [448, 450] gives 449.551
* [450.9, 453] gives 452.667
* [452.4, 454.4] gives 452.667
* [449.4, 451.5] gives 449.551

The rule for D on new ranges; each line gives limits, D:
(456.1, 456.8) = 14.9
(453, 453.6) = 12.9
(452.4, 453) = 12.3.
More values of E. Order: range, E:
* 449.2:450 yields 87.4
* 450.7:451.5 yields 89.7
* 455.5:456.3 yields 88.8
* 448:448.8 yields 93.3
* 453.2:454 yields 85.0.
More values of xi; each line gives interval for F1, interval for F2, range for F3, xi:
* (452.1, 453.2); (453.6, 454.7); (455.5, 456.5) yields 493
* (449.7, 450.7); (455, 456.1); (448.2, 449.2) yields 534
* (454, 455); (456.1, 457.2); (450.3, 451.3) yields 496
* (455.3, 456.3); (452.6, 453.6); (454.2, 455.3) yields 516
